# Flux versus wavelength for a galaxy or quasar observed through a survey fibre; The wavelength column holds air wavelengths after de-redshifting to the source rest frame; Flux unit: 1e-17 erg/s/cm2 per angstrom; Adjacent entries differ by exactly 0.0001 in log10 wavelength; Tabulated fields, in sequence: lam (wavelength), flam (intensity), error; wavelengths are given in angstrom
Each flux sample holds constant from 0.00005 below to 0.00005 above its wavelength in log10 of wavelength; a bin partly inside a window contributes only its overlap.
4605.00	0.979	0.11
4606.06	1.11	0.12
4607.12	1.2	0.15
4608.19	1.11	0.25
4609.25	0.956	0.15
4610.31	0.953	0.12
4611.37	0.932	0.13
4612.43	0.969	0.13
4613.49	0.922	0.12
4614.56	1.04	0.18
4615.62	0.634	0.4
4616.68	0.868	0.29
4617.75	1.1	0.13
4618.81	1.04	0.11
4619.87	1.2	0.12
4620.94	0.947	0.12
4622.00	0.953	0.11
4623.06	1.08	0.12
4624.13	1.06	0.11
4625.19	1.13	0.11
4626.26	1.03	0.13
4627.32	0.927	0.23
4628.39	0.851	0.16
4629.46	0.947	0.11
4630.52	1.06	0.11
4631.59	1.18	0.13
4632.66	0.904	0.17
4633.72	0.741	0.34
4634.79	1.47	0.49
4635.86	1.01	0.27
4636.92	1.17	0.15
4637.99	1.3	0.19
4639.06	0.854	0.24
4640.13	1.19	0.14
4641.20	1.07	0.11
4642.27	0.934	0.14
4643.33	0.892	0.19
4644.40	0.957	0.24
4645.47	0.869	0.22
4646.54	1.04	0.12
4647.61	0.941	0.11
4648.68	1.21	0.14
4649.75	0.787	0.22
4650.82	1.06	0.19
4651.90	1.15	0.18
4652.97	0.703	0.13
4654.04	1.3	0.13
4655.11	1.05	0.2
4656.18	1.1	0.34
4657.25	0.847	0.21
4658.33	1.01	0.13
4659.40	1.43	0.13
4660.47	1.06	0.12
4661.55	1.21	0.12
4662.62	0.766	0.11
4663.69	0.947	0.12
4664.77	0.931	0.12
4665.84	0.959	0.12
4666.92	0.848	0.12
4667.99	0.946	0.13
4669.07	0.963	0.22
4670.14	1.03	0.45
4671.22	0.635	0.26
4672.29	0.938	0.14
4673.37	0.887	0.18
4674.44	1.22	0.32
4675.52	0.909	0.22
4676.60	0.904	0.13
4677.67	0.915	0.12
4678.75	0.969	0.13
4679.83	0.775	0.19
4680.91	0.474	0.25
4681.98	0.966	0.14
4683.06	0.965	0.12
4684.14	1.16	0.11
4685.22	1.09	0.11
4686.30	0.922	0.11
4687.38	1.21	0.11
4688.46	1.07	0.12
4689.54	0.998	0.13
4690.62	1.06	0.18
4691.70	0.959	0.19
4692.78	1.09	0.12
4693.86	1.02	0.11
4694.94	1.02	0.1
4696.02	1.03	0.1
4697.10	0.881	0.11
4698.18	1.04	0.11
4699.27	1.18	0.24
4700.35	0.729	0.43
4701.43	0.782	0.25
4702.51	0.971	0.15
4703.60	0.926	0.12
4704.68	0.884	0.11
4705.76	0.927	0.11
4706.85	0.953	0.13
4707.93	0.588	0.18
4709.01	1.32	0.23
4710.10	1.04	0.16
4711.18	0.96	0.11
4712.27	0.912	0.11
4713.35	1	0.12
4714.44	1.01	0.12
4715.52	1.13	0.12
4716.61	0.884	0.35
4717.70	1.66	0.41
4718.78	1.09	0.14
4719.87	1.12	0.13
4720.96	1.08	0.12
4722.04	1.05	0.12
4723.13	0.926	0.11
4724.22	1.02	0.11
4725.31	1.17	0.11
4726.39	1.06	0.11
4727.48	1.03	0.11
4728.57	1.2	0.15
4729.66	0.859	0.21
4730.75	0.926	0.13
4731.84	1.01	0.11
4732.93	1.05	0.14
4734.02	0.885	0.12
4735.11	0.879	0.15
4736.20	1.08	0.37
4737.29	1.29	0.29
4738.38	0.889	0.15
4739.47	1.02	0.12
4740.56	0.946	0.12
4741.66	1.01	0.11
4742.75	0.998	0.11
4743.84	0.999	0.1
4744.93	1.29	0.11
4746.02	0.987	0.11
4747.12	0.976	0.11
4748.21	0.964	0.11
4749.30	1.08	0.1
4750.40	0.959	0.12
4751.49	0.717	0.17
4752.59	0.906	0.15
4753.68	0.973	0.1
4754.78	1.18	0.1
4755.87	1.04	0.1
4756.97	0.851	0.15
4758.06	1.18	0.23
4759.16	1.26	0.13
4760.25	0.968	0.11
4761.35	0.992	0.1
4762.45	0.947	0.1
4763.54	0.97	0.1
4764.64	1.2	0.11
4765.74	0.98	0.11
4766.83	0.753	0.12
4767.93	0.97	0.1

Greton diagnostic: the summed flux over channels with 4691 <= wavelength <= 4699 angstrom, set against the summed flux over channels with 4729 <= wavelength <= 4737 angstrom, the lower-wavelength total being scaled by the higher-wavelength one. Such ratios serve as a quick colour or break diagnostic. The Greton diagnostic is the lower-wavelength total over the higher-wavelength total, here 1.05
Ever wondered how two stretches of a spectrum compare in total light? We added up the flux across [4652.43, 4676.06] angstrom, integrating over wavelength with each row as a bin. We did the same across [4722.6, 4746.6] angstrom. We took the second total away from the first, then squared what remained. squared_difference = 1.6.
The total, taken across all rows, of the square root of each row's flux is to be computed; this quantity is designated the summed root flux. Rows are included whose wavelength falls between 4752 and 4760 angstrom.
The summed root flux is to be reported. 7.2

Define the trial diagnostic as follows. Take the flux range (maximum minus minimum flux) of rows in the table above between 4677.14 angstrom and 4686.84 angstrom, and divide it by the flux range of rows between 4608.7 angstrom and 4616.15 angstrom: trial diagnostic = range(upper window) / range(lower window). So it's 1.69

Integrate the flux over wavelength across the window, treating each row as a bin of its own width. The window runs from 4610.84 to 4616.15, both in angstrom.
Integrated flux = 4.78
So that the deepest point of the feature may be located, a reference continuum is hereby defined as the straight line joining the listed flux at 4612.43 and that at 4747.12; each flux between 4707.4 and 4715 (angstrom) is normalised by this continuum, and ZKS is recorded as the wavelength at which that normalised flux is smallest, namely 4707.93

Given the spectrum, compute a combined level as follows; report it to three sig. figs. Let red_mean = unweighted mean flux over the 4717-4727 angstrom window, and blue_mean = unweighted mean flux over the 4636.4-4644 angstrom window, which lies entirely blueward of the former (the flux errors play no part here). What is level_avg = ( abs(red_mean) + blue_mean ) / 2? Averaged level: 1.09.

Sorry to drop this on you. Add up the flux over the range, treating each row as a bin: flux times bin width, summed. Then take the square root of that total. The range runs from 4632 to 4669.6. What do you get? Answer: 6.2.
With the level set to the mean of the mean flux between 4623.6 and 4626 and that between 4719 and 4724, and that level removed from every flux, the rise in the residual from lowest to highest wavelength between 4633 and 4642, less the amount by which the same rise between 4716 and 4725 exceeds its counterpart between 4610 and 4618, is 0.34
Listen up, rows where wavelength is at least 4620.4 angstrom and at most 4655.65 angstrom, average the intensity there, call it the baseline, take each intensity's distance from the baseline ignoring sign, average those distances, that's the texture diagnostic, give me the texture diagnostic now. 0.131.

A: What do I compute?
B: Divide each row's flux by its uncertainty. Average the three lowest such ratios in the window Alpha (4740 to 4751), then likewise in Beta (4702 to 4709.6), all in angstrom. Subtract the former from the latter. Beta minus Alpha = -3.1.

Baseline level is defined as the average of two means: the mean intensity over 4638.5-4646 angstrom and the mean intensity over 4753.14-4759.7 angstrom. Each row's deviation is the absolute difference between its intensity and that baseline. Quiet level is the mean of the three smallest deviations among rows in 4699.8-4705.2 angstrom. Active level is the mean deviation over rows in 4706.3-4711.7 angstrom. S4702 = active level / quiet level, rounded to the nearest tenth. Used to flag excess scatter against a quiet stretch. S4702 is 1.8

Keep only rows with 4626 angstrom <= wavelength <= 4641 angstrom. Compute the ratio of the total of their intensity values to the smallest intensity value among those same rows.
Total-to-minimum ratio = 19.7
